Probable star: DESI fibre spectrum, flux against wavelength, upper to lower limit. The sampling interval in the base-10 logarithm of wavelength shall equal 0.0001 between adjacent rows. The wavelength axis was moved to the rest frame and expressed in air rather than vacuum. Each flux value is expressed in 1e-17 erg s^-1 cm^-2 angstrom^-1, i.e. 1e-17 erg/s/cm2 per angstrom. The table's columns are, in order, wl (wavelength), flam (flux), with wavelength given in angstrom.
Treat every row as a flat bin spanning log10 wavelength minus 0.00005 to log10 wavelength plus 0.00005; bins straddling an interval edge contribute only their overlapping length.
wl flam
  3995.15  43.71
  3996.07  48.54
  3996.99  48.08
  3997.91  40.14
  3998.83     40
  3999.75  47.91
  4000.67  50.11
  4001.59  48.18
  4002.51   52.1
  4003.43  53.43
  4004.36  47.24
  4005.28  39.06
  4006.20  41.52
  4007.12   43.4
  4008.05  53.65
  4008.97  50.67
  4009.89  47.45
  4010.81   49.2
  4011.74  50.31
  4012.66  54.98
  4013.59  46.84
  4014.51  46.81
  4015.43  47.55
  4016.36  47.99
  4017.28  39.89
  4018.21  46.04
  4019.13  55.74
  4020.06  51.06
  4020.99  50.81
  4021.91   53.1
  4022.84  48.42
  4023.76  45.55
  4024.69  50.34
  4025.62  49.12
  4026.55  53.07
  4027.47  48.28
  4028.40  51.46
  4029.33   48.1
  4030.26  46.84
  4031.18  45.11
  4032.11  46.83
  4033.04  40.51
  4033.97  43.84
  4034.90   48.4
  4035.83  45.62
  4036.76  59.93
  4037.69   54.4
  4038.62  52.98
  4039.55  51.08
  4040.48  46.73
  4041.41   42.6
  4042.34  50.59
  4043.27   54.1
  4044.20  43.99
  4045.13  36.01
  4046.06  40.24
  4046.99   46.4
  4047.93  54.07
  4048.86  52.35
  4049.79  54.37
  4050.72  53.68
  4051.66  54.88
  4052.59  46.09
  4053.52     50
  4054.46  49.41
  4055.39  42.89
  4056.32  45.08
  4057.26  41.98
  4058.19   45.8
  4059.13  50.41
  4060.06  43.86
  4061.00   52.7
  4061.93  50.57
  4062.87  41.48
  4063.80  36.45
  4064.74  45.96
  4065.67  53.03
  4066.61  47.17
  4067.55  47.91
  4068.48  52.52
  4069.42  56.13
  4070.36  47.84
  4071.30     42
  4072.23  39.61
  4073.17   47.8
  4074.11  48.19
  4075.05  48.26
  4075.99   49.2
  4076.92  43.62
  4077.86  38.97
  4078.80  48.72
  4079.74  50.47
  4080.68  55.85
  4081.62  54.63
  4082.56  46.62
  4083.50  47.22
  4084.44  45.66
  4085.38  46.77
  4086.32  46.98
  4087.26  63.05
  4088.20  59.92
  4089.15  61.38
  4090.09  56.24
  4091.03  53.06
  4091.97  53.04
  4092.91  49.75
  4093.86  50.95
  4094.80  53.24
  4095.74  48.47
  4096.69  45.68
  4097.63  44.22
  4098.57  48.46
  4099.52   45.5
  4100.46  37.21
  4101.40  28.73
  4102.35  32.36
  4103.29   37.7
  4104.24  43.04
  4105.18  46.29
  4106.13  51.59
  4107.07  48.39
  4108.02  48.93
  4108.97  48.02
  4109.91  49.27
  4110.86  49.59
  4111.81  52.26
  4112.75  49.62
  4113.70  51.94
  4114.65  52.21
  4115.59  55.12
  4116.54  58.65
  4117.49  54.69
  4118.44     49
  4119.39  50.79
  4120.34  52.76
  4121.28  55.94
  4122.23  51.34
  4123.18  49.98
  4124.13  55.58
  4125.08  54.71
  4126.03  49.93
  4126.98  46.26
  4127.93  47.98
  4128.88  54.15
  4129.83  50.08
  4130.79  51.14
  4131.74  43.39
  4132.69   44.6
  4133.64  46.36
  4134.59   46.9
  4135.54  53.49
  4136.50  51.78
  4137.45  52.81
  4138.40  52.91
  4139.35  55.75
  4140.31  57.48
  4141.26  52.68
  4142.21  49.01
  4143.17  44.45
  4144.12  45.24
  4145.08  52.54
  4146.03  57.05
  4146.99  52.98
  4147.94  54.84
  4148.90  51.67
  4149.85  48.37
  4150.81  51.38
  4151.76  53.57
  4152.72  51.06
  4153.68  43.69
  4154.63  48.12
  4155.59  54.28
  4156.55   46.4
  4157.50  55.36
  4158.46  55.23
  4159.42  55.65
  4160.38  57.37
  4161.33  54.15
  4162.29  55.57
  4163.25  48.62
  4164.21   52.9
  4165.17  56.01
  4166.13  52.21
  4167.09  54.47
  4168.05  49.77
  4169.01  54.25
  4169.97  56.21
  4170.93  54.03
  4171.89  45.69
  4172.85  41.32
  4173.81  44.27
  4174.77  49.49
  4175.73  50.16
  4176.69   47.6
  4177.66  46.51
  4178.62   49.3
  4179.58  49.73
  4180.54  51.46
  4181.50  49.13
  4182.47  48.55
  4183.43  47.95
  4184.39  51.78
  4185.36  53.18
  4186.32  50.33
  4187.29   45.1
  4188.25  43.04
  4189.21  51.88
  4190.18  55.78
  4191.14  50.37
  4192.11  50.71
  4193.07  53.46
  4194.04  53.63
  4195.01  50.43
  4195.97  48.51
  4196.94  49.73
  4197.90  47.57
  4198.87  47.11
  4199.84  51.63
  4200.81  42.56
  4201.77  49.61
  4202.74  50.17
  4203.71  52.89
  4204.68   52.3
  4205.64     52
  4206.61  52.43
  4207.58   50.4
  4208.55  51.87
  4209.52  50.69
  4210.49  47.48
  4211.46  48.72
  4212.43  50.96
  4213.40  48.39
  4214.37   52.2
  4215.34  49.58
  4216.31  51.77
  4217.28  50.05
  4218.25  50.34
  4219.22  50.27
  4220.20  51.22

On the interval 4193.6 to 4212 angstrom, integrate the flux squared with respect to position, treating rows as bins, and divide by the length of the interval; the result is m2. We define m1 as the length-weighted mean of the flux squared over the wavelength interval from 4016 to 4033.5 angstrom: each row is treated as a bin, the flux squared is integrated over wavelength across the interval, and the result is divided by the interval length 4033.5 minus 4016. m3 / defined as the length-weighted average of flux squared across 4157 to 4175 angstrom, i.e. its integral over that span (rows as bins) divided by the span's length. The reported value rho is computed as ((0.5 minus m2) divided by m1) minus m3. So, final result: -2753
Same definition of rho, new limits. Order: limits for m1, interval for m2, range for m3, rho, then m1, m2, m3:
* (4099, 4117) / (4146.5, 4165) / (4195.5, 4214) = -2482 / 2233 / 2741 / 2481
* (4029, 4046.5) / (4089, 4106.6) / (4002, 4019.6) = -2336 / 2266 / 2215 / 2335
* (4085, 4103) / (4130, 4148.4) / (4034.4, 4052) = -2490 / 2437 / 2598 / 2489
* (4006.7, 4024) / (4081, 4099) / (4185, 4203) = -2483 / 2414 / 2670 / 2482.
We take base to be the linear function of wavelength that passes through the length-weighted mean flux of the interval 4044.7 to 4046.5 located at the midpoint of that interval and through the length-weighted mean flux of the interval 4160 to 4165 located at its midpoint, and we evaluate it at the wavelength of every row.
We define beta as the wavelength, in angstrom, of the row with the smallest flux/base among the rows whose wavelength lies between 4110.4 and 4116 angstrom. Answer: 4112.75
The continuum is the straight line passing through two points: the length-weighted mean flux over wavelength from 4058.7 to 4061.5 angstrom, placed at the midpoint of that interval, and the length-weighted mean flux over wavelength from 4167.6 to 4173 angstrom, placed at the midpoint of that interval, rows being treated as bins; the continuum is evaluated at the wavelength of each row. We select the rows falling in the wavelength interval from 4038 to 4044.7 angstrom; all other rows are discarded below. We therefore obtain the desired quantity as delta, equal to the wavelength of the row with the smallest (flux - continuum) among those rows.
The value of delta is 4041.41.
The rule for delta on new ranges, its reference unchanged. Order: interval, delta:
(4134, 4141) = 4134.59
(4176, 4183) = 4177.66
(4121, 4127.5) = 4126.98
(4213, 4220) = 4213.40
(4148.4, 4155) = 4153.68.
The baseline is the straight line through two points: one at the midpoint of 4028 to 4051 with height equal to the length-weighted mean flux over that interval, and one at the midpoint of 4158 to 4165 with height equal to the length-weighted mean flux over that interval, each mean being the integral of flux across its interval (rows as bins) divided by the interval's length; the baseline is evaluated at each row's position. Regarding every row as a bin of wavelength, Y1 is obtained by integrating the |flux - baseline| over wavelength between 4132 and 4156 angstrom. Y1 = 85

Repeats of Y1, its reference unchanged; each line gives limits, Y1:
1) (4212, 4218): 38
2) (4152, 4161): 32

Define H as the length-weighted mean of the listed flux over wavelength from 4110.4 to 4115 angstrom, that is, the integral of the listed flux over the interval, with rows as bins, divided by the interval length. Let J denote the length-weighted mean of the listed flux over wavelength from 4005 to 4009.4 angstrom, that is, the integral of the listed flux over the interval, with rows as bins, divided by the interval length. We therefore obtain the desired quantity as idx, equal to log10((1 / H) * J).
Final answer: -0.05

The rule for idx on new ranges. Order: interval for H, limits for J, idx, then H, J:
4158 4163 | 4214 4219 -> -0.04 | 55.3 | 50.8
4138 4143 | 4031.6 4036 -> -0.07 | 53.0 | 44.9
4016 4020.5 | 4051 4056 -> 0.01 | 48.1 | 48.7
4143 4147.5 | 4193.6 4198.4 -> -0.01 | 50.9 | 49.9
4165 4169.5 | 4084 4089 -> 0.00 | 53.1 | 53.0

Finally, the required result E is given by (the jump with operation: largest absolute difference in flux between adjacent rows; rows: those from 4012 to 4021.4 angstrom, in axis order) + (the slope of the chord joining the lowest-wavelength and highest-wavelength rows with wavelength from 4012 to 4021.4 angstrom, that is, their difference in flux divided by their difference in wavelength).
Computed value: 9.2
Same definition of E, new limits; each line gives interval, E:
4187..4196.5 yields 9.2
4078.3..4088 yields 17.8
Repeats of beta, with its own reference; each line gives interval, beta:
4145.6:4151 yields 4149.85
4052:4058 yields 4057.26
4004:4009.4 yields 4005.28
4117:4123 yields 4118.44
